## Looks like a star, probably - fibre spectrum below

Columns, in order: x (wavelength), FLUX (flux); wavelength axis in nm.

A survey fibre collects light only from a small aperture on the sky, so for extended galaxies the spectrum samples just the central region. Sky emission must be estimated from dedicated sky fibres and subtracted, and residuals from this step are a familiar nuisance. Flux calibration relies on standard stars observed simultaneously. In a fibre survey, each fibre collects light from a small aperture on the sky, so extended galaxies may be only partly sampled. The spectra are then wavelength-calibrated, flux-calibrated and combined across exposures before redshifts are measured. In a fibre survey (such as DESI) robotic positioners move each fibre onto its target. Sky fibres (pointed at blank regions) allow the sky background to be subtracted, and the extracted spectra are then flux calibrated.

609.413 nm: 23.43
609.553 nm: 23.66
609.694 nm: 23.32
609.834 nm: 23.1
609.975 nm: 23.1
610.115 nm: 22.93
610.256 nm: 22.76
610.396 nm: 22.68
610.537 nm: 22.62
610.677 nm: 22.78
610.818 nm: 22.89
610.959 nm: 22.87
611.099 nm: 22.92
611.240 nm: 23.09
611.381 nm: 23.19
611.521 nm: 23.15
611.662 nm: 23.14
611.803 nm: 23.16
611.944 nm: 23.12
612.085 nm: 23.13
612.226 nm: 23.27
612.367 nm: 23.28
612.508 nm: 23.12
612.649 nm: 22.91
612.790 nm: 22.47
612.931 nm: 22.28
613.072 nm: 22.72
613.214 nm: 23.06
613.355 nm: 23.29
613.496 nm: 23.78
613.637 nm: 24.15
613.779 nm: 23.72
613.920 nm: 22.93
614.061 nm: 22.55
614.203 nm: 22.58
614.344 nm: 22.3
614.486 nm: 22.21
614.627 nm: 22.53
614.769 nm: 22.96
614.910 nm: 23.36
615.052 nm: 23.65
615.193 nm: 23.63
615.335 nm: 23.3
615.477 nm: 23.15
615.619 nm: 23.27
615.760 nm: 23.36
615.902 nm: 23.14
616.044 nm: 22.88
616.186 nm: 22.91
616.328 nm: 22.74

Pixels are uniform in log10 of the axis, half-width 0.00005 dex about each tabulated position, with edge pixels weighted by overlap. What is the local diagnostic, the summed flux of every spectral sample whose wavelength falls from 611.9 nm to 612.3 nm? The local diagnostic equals 69.5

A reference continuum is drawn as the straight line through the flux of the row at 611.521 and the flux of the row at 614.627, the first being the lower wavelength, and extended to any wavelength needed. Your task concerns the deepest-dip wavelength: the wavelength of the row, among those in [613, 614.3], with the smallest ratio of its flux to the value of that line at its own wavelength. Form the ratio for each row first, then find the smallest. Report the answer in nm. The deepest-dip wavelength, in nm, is 613.072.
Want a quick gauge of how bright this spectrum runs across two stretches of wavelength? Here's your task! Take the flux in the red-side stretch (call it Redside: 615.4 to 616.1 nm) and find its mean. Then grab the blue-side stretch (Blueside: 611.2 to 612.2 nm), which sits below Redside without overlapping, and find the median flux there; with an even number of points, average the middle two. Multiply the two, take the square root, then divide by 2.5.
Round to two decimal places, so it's 9.26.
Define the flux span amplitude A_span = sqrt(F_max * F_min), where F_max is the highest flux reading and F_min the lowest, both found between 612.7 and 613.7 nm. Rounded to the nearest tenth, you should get 23.2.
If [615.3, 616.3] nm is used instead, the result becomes 23.1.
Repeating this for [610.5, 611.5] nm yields 22.9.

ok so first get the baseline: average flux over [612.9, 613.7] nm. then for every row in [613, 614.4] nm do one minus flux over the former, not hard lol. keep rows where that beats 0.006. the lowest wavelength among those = 613.072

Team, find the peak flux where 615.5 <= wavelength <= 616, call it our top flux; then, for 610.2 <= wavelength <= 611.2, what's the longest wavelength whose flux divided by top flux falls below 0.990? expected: 611.099 nm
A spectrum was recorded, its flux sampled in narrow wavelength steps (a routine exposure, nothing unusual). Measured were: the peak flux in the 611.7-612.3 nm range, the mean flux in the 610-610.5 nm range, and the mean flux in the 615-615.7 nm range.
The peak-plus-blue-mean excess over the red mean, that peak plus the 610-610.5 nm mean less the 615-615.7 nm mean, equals 22.7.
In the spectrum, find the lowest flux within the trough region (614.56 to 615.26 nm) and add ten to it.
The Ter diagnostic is 32.5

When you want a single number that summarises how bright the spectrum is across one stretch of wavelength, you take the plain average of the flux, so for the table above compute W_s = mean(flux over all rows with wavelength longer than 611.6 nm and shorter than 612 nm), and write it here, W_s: 23.1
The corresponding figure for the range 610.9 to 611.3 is 23.0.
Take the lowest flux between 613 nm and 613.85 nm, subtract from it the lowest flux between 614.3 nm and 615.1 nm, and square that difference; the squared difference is 0.26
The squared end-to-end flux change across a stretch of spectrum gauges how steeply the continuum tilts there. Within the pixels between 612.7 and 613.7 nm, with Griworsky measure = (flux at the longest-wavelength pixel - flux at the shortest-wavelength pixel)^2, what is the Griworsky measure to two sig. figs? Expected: 2.8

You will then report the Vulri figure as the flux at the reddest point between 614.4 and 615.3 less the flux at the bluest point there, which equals 1.4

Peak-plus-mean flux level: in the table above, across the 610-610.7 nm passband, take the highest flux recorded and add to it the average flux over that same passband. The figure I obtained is 45.7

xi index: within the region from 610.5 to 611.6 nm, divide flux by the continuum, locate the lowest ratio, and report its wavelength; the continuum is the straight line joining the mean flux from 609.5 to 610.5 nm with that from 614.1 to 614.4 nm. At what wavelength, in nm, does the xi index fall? 610.537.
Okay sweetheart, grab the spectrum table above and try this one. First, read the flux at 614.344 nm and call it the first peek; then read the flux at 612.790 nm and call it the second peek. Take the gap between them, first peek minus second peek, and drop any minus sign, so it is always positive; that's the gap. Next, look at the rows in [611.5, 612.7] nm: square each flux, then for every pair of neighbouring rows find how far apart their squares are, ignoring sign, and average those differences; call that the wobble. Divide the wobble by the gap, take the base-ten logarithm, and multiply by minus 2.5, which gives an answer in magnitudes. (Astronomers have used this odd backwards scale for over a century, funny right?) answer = -3.3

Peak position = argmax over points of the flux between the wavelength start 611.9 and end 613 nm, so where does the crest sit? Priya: 612.367 nm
